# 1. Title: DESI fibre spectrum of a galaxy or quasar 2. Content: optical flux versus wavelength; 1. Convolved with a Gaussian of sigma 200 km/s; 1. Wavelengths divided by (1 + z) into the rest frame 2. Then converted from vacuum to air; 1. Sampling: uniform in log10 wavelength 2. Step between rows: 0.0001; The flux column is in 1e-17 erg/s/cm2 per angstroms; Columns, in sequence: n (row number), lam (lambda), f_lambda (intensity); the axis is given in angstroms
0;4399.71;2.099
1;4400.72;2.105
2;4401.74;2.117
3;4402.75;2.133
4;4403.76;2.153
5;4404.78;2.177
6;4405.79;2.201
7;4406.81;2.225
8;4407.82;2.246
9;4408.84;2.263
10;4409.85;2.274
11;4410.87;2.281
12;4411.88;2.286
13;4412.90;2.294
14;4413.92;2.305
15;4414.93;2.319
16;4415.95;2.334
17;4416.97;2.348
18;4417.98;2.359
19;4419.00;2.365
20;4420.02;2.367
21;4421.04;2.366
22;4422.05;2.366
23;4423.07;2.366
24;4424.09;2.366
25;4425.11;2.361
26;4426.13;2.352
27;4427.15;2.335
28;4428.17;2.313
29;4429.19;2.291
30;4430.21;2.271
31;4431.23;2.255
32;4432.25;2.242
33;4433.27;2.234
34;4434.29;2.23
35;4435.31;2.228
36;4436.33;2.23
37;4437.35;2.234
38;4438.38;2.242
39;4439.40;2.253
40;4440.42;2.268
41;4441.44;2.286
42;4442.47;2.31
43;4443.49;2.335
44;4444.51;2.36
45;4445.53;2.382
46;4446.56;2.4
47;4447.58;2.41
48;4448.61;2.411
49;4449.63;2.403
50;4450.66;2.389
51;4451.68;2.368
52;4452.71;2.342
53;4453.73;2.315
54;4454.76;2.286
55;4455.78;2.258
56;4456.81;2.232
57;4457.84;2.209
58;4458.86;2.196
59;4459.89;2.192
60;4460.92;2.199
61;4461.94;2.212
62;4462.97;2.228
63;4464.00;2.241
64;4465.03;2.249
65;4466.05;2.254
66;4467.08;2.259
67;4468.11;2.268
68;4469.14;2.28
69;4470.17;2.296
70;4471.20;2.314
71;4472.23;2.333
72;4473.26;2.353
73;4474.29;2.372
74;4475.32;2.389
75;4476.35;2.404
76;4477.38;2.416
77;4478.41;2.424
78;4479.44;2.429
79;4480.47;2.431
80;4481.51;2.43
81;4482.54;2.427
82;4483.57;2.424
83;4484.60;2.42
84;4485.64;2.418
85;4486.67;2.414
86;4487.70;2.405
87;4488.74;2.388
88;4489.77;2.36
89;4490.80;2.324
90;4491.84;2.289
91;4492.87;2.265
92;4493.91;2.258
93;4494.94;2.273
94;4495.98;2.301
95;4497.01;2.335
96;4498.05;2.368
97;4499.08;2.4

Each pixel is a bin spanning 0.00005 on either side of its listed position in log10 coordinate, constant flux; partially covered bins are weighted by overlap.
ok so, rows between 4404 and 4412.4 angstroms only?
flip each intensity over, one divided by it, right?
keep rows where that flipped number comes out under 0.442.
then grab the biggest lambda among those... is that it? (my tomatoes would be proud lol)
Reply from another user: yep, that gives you 4411.88 angstroms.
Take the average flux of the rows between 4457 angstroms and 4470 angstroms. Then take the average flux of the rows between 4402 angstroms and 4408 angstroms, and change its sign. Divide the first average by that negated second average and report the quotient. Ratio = -1.02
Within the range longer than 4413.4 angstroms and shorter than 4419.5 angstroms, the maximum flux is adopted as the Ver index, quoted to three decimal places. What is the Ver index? 2.365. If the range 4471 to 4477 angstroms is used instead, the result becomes 2.404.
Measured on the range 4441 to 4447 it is 2.400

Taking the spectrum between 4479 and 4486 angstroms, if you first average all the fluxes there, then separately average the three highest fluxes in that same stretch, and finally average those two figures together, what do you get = 2.43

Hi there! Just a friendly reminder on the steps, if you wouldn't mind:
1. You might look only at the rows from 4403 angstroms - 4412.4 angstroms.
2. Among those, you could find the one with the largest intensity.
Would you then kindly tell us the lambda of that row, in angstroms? 4411.88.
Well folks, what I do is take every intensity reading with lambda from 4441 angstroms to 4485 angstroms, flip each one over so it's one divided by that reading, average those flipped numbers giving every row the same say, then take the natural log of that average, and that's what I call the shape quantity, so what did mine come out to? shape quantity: -0.844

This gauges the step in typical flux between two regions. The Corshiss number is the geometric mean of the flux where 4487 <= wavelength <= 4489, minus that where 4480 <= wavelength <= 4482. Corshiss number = -0.03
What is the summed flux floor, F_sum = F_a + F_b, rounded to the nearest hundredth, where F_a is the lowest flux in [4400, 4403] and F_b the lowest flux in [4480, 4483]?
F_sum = 4.53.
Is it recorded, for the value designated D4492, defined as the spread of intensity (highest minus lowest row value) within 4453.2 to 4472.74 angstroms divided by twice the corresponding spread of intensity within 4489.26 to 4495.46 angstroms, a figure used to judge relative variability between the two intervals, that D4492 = 0.69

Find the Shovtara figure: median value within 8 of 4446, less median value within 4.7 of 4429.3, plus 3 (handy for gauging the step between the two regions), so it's 3.06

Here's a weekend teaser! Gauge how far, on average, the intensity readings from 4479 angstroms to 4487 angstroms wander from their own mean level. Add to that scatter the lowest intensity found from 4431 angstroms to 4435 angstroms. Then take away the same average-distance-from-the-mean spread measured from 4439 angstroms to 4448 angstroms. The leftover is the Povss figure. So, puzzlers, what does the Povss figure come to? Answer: 2.19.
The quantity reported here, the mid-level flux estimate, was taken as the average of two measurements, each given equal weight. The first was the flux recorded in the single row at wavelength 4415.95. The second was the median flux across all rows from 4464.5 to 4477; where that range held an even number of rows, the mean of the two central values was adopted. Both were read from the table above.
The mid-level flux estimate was 2.32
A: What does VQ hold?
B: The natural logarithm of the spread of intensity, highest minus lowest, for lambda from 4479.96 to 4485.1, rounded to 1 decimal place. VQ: -4.5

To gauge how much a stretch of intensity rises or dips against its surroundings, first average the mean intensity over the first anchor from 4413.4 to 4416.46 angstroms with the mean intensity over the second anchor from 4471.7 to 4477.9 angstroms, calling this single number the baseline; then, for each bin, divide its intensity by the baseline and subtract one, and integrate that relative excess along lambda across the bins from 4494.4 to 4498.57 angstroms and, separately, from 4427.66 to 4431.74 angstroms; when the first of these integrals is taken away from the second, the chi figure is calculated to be -0.06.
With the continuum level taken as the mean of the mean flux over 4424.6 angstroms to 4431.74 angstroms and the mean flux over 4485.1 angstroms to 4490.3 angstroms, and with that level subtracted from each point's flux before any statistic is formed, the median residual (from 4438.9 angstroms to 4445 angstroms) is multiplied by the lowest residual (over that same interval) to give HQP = 0.006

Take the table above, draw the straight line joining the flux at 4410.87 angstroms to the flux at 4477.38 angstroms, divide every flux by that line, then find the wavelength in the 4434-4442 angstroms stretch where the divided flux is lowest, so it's 4435.31 angstroms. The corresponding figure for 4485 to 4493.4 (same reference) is 4492.87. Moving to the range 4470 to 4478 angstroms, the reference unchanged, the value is 4470.17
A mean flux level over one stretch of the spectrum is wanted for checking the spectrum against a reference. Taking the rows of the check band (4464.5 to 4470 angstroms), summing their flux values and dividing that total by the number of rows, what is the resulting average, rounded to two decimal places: 2.26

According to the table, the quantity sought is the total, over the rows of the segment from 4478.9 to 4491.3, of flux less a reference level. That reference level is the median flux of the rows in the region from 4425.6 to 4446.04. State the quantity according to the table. 1.6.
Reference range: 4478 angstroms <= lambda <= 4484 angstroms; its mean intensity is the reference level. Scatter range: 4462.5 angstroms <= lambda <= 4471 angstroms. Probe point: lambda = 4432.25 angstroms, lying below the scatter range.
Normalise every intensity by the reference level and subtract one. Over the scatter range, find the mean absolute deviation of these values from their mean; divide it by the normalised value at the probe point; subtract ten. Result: -10.1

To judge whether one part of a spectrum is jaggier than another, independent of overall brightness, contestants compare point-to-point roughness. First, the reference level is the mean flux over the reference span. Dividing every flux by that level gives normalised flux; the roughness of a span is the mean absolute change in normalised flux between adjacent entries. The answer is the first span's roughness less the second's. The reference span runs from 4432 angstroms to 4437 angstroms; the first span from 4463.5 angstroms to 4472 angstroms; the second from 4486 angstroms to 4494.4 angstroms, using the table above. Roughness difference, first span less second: -0.0053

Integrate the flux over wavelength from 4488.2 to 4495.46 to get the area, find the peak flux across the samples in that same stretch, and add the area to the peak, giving 19.1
